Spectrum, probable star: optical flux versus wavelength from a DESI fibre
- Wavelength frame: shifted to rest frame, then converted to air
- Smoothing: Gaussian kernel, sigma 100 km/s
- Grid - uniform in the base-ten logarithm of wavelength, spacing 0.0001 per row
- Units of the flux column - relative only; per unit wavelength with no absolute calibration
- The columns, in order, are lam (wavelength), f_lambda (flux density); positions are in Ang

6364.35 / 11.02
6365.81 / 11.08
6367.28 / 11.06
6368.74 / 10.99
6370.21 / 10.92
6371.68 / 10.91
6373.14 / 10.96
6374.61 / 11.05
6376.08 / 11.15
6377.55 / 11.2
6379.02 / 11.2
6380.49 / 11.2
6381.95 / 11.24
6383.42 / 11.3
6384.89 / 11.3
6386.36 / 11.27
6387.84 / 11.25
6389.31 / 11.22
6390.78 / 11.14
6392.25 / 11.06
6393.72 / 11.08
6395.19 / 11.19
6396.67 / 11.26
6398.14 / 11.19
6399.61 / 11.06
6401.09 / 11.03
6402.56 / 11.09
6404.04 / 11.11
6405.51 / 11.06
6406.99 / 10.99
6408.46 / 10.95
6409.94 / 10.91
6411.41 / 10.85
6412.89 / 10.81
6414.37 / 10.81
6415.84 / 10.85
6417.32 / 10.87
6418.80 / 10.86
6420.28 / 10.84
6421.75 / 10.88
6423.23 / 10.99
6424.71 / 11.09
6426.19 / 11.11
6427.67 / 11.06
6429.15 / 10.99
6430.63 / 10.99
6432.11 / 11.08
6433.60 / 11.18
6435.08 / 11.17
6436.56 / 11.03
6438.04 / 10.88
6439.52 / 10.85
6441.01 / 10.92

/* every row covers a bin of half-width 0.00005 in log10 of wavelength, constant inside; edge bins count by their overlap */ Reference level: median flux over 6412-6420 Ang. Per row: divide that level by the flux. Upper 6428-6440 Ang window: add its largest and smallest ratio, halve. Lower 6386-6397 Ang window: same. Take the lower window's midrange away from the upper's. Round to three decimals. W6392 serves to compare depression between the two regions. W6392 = 0.013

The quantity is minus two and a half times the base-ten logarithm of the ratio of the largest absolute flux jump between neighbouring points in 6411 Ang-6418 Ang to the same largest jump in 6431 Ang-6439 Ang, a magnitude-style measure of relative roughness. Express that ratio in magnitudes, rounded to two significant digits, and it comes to 1.4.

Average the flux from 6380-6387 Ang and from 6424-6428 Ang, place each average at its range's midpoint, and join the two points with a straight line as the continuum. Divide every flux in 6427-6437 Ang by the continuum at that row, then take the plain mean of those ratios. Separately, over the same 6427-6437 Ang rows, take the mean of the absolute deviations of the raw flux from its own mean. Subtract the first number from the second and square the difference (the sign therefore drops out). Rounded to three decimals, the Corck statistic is 0.882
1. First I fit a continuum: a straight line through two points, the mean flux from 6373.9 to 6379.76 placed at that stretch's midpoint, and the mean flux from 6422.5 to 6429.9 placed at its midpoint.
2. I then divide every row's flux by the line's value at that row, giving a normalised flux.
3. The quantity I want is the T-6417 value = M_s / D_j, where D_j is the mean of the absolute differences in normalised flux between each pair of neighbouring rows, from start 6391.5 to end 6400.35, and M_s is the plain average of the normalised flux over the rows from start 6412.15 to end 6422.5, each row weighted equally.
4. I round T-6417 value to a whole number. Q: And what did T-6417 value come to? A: 135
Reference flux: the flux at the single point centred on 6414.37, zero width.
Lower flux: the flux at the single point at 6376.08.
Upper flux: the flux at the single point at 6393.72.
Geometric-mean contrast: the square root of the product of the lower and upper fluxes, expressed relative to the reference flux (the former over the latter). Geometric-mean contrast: 1.03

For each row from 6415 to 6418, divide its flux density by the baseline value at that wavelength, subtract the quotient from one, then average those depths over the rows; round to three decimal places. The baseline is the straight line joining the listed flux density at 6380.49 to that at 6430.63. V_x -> 0.017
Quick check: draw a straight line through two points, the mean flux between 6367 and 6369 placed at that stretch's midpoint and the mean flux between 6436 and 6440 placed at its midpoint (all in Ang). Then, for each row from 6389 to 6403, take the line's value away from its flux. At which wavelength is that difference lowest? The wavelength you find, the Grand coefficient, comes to 6401.09 Ang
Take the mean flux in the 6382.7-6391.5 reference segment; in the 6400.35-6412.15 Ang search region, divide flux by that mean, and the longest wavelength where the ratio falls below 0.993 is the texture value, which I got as 6411.41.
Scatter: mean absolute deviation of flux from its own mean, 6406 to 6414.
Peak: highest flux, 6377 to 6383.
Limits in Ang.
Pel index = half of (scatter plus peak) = 5.65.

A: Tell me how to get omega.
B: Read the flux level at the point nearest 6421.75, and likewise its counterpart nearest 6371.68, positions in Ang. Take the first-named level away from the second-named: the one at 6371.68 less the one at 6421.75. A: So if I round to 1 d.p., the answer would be 0.0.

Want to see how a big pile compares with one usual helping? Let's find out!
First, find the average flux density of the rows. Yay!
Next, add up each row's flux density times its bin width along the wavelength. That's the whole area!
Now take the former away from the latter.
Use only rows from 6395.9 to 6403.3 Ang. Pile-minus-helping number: 71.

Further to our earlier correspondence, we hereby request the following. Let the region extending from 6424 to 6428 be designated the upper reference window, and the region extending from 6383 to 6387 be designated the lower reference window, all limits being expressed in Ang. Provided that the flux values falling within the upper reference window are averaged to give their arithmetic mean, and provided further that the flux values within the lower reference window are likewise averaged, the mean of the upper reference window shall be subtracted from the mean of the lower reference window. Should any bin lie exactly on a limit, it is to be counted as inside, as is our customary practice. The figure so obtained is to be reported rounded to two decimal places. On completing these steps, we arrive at 0.20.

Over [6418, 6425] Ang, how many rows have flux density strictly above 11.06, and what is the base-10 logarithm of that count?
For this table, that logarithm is 0.0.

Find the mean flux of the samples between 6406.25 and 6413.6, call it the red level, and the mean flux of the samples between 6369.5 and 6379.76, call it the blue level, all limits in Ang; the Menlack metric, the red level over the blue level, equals 0.99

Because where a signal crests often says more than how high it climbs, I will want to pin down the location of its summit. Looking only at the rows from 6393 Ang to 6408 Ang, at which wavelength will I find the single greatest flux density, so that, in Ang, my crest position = 6396.67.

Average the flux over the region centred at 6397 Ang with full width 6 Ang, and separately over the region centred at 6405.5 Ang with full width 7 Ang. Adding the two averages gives 22.2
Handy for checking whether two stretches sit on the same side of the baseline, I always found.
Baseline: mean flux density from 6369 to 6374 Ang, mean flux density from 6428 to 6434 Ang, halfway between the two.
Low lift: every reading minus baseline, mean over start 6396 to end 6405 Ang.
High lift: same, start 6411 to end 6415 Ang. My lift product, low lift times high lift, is -0.022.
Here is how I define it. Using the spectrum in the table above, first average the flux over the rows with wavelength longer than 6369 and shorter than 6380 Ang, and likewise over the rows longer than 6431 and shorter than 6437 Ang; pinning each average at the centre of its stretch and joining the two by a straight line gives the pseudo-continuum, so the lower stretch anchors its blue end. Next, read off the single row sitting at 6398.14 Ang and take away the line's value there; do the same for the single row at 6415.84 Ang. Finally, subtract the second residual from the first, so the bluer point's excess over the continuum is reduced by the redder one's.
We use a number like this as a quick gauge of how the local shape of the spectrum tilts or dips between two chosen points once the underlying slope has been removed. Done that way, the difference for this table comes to 0.36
